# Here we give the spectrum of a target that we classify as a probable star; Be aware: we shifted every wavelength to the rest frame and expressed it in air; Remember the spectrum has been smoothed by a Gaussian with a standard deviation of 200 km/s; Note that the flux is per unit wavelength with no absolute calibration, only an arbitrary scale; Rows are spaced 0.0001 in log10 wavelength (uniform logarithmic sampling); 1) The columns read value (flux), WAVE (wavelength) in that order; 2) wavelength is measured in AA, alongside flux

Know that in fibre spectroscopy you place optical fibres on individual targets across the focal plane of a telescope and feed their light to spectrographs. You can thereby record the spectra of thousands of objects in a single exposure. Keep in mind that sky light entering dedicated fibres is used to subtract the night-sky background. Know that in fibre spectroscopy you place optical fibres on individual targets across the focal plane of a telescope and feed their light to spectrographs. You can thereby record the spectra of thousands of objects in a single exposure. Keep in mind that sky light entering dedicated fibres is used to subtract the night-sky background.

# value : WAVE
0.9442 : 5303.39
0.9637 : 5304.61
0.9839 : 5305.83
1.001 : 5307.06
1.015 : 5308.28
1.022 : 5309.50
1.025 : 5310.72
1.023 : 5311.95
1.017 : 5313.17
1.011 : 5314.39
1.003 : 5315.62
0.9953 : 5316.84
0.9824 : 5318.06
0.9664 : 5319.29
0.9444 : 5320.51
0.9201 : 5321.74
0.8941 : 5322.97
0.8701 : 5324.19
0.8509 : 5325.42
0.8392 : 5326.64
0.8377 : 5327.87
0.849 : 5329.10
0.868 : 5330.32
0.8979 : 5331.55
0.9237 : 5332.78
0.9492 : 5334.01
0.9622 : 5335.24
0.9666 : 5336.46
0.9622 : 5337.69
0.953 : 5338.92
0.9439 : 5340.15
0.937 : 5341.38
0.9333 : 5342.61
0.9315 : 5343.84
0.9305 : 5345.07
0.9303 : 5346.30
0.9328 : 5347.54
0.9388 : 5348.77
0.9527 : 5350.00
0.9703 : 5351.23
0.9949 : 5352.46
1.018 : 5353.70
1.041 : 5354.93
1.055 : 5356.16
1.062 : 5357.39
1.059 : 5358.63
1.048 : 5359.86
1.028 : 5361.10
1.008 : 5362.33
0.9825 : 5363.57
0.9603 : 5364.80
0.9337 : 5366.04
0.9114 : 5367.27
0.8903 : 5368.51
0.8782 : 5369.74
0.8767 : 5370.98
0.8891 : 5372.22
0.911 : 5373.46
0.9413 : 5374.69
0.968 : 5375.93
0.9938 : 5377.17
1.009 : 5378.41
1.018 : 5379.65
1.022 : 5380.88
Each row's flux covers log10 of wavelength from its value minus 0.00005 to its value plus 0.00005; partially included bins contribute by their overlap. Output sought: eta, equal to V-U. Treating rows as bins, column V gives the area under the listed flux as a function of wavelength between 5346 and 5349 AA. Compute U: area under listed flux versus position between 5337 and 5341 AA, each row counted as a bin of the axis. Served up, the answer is -1.01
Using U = 3.8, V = 2.79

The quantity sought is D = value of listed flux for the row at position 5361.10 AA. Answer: 1.028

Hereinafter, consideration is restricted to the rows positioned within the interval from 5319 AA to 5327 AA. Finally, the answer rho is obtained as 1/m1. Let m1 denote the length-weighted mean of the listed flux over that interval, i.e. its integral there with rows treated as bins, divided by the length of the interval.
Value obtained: 1.11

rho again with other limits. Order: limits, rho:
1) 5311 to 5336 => 1.07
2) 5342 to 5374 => 1.04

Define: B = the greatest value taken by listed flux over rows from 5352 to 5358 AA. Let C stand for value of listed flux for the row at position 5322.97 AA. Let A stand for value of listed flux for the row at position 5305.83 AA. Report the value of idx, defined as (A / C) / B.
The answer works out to 1.04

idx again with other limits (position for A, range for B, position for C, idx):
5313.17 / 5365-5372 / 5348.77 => 1.16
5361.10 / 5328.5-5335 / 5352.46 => 1.09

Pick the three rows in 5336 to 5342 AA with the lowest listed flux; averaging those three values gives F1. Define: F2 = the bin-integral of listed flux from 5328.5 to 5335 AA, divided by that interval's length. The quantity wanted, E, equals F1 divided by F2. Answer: 1.05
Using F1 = 0.94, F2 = 0.90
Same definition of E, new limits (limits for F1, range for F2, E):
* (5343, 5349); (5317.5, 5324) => 0.99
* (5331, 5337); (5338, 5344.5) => 0.98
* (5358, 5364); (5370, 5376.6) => 1.10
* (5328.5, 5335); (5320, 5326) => 0.97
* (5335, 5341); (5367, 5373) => 1.07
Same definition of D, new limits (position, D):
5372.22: 0.8891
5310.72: 1.025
